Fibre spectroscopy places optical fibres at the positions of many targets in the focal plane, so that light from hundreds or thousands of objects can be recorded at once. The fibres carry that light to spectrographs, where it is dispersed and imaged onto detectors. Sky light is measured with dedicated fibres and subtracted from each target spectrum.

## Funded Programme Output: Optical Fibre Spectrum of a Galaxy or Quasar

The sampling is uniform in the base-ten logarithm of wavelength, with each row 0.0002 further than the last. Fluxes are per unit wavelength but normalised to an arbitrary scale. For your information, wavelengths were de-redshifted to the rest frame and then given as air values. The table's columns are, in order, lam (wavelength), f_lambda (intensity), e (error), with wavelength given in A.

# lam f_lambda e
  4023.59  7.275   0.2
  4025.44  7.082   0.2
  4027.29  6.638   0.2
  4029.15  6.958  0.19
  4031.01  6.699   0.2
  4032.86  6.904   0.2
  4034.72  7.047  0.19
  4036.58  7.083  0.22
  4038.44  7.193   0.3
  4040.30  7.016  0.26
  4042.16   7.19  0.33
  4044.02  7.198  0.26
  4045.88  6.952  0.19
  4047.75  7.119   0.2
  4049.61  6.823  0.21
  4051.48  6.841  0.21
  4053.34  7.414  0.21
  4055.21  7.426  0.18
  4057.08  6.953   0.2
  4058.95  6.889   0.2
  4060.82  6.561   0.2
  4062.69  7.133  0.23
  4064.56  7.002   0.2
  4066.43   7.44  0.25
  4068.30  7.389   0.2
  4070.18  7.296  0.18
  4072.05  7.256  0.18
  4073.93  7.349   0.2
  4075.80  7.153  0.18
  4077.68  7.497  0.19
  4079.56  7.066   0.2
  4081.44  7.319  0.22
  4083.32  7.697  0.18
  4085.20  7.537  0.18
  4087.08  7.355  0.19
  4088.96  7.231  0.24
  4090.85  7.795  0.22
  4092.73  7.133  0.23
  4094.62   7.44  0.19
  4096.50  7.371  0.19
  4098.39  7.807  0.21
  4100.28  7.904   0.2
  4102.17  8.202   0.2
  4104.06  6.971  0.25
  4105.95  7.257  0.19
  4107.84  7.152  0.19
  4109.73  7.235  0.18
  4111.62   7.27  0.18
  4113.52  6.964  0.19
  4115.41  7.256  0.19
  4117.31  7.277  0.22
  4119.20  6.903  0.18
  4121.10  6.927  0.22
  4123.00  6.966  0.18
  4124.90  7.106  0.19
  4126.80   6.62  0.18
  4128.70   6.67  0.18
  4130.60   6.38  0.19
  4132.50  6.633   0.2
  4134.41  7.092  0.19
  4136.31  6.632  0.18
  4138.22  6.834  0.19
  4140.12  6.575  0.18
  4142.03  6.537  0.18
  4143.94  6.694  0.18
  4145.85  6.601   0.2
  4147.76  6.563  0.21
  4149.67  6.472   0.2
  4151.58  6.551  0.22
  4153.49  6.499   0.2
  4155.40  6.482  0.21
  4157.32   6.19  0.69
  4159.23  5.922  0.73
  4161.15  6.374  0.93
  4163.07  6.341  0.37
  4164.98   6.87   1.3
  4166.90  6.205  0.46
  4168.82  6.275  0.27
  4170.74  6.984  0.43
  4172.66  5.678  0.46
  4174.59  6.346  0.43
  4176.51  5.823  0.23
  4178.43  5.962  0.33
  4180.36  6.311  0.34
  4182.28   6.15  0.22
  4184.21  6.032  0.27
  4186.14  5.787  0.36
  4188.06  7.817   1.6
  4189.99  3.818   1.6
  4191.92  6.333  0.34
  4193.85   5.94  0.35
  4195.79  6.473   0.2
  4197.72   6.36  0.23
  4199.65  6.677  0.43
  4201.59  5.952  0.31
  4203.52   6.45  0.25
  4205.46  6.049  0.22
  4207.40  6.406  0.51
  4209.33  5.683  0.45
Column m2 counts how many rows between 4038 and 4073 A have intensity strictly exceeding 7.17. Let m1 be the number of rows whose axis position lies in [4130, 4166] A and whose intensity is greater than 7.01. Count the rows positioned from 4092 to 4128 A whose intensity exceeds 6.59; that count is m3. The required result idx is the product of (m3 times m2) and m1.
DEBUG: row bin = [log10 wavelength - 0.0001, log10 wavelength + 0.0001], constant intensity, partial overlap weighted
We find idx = 171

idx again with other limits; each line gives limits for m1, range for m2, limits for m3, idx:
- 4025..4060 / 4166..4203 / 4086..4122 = 190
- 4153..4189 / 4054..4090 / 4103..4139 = 216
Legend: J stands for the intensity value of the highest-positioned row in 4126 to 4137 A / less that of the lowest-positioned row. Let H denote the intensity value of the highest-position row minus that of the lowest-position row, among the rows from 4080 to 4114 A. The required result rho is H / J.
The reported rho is -29.6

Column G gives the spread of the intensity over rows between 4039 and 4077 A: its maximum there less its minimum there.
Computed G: 0.88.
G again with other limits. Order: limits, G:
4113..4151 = 0.90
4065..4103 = 1.14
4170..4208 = 4.00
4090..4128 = 1.58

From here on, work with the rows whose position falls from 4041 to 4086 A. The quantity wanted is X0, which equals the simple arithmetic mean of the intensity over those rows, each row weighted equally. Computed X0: 7.2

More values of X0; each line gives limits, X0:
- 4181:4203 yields 6.1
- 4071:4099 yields 7.4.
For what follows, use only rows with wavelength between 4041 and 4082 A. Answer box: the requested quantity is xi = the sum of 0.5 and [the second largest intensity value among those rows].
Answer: 7.9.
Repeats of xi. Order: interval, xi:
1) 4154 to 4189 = 7.5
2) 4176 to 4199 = 7.0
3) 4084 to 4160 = 8.4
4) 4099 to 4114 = 8.4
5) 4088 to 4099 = 8.3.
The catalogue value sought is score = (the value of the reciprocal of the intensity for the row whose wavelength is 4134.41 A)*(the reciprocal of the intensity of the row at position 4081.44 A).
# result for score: 0.0193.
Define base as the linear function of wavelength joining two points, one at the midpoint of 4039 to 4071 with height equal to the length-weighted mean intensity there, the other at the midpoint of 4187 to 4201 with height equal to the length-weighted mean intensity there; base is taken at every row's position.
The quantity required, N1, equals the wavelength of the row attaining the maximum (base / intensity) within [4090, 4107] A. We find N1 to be 4104.06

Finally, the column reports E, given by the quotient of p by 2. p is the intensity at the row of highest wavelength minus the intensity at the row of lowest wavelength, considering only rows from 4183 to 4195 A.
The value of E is -0.05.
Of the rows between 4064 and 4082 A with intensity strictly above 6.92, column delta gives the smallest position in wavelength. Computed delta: 4064.56 A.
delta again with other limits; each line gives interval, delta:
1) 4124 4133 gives 4124.90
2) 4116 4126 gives 4117.31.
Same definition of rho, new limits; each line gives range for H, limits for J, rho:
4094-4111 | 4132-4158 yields 0.5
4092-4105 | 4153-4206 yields 0.4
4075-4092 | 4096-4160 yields -0.4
